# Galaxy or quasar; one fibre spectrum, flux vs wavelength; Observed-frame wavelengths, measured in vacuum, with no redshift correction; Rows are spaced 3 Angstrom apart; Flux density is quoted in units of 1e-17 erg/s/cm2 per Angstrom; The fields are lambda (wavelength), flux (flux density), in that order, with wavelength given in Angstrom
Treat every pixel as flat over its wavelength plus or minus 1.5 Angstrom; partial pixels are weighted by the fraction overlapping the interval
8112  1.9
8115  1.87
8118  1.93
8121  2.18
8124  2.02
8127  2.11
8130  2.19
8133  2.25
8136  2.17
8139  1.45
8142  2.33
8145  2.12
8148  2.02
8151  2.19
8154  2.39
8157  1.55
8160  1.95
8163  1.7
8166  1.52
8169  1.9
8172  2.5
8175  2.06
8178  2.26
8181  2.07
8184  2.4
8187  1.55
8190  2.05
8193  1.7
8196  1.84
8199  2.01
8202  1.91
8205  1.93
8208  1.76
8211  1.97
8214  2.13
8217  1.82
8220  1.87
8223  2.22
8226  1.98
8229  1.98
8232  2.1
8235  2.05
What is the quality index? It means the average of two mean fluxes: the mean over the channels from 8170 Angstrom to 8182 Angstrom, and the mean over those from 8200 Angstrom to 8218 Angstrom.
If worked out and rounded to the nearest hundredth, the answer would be 2.07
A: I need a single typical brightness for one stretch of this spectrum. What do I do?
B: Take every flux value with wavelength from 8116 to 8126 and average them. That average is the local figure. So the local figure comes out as 2.04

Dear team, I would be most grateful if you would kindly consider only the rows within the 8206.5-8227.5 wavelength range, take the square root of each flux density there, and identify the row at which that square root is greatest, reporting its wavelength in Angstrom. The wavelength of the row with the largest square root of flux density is 8223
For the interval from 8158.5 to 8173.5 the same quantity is 8172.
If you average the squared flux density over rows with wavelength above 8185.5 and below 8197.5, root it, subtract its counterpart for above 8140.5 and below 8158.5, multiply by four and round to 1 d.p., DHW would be -1.3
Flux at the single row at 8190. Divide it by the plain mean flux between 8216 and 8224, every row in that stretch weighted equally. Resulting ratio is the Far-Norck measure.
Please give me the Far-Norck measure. 1.04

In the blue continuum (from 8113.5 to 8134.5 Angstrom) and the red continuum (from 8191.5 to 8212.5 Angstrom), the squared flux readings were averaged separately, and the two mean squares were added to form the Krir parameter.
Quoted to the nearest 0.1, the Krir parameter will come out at 7.9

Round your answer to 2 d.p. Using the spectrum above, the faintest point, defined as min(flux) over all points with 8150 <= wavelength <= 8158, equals 1.55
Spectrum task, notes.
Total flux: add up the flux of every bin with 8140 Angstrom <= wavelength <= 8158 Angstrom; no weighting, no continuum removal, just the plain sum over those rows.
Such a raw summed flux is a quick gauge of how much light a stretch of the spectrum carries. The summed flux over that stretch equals 12.6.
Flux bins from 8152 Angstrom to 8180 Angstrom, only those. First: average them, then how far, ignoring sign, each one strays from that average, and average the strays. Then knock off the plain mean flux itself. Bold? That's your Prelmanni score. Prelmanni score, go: -1.70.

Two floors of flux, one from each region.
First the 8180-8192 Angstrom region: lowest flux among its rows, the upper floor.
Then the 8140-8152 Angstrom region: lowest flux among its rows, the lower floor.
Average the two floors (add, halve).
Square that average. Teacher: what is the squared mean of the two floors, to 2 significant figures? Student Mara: 3.2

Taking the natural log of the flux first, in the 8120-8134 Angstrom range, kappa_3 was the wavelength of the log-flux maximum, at 8133 Angstrom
